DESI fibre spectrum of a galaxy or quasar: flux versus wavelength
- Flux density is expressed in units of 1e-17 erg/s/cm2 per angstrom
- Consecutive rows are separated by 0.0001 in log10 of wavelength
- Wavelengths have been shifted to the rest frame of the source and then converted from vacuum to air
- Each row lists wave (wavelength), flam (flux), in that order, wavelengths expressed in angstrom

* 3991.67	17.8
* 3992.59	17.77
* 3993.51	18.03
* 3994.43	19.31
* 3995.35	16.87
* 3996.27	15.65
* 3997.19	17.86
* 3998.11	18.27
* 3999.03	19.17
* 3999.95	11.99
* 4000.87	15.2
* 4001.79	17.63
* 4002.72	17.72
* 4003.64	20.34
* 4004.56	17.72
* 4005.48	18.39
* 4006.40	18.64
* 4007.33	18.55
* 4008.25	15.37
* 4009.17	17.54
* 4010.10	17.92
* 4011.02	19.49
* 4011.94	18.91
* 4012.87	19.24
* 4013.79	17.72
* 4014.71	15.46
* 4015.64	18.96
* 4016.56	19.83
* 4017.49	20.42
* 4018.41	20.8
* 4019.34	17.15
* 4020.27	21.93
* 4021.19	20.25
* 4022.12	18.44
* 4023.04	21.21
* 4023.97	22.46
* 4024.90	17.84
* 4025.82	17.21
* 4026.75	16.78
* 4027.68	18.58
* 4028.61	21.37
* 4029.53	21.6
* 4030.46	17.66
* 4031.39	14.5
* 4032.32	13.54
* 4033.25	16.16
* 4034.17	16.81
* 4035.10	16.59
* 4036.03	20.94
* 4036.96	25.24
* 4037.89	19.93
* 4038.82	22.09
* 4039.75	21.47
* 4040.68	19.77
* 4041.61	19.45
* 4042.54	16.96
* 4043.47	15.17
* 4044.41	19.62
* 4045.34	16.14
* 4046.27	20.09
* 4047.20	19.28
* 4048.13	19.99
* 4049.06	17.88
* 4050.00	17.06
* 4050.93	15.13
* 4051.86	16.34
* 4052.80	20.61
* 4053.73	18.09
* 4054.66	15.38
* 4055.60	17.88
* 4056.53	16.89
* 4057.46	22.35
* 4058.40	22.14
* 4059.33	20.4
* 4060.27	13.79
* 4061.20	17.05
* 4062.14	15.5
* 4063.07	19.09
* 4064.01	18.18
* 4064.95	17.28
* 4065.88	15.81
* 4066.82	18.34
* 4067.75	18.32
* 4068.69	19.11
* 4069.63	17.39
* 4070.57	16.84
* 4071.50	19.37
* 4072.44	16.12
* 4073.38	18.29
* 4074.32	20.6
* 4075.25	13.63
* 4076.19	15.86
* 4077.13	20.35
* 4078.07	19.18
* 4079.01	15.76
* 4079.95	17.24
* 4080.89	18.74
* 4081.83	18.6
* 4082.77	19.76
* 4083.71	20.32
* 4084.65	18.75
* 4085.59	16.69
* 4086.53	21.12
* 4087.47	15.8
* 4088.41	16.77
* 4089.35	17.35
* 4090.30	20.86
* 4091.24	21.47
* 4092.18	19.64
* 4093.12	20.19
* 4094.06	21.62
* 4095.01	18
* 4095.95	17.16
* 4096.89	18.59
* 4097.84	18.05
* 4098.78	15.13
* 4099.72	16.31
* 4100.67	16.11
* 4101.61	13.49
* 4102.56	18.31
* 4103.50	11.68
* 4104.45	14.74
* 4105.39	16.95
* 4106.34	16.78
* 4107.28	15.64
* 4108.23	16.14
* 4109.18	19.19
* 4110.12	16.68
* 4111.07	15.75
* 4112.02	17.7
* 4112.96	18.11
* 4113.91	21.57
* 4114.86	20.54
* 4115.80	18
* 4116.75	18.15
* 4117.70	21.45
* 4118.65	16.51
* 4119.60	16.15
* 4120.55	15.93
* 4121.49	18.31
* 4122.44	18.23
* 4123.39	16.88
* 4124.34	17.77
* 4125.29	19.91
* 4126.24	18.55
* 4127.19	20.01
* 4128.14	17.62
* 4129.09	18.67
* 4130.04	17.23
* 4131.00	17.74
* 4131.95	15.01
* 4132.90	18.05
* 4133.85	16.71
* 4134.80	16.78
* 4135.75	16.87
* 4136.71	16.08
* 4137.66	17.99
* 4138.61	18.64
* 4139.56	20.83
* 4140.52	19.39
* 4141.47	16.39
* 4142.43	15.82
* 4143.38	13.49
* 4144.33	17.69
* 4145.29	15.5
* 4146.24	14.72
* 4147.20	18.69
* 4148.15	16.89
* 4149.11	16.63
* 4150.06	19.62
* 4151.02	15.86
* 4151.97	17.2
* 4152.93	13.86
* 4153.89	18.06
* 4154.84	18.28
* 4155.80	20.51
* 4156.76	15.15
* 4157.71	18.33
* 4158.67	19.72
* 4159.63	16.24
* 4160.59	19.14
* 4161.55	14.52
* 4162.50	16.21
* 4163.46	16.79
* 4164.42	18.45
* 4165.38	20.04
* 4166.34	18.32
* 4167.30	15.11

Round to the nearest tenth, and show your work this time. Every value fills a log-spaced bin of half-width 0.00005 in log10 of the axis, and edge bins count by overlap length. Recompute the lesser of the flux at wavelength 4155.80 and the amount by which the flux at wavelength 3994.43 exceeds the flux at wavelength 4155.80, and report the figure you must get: -1.2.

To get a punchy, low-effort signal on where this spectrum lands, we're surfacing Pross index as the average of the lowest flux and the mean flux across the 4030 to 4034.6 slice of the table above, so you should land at 14.6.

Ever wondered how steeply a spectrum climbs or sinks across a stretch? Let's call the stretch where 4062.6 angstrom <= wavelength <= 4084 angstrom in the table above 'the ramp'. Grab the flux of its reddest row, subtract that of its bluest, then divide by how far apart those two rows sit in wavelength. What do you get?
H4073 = 0.060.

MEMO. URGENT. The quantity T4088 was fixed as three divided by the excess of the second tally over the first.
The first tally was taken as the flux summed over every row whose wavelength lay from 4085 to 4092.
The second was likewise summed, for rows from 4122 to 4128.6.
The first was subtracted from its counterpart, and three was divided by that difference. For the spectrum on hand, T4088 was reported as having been -2.8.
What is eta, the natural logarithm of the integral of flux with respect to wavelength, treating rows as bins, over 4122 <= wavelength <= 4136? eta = 5.5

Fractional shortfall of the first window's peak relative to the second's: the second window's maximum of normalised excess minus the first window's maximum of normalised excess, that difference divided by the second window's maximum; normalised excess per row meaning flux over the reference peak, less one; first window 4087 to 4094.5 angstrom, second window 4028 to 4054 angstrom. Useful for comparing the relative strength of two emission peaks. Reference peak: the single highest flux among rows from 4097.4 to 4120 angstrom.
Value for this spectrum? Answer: 1.0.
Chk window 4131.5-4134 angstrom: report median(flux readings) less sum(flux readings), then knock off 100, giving -133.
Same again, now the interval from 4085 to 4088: -137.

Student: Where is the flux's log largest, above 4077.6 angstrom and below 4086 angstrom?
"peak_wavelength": 4083.71 angstrom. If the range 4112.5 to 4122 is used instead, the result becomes 4113.91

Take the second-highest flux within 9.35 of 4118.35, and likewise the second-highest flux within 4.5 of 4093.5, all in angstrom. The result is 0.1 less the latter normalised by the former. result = -0.90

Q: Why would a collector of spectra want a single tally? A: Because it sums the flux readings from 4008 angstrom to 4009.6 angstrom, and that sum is 32.9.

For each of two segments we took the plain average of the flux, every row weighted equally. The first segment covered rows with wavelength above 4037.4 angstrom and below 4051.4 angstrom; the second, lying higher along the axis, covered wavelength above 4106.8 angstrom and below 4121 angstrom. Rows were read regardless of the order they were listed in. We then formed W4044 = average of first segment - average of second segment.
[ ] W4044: 0.8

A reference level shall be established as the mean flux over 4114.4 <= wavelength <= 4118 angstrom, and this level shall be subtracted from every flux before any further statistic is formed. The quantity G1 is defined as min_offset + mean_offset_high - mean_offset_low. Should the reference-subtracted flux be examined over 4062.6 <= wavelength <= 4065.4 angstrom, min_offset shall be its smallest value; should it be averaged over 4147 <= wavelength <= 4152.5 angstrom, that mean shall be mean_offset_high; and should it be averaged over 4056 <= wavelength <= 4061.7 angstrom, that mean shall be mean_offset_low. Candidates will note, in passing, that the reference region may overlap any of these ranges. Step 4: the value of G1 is -3.5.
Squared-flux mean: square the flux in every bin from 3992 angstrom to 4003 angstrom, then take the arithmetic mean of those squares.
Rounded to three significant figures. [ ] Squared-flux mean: 297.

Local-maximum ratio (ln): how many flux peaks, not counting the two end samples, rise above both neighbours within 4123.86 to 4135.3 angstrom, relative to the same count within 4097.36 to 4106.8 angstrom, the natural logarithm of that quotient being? 0.5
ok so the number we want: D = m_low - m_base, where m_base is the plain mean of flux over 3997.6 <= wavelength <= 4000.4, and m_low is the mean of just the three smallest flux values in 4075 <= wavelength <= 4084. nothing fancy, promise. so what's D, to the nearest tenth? -1.4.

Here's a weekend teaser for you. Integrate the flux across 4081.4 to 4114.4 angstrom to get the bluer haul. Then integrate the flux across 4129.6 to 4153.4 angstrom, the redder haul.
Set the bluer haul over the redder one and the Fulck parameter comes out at 1.45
